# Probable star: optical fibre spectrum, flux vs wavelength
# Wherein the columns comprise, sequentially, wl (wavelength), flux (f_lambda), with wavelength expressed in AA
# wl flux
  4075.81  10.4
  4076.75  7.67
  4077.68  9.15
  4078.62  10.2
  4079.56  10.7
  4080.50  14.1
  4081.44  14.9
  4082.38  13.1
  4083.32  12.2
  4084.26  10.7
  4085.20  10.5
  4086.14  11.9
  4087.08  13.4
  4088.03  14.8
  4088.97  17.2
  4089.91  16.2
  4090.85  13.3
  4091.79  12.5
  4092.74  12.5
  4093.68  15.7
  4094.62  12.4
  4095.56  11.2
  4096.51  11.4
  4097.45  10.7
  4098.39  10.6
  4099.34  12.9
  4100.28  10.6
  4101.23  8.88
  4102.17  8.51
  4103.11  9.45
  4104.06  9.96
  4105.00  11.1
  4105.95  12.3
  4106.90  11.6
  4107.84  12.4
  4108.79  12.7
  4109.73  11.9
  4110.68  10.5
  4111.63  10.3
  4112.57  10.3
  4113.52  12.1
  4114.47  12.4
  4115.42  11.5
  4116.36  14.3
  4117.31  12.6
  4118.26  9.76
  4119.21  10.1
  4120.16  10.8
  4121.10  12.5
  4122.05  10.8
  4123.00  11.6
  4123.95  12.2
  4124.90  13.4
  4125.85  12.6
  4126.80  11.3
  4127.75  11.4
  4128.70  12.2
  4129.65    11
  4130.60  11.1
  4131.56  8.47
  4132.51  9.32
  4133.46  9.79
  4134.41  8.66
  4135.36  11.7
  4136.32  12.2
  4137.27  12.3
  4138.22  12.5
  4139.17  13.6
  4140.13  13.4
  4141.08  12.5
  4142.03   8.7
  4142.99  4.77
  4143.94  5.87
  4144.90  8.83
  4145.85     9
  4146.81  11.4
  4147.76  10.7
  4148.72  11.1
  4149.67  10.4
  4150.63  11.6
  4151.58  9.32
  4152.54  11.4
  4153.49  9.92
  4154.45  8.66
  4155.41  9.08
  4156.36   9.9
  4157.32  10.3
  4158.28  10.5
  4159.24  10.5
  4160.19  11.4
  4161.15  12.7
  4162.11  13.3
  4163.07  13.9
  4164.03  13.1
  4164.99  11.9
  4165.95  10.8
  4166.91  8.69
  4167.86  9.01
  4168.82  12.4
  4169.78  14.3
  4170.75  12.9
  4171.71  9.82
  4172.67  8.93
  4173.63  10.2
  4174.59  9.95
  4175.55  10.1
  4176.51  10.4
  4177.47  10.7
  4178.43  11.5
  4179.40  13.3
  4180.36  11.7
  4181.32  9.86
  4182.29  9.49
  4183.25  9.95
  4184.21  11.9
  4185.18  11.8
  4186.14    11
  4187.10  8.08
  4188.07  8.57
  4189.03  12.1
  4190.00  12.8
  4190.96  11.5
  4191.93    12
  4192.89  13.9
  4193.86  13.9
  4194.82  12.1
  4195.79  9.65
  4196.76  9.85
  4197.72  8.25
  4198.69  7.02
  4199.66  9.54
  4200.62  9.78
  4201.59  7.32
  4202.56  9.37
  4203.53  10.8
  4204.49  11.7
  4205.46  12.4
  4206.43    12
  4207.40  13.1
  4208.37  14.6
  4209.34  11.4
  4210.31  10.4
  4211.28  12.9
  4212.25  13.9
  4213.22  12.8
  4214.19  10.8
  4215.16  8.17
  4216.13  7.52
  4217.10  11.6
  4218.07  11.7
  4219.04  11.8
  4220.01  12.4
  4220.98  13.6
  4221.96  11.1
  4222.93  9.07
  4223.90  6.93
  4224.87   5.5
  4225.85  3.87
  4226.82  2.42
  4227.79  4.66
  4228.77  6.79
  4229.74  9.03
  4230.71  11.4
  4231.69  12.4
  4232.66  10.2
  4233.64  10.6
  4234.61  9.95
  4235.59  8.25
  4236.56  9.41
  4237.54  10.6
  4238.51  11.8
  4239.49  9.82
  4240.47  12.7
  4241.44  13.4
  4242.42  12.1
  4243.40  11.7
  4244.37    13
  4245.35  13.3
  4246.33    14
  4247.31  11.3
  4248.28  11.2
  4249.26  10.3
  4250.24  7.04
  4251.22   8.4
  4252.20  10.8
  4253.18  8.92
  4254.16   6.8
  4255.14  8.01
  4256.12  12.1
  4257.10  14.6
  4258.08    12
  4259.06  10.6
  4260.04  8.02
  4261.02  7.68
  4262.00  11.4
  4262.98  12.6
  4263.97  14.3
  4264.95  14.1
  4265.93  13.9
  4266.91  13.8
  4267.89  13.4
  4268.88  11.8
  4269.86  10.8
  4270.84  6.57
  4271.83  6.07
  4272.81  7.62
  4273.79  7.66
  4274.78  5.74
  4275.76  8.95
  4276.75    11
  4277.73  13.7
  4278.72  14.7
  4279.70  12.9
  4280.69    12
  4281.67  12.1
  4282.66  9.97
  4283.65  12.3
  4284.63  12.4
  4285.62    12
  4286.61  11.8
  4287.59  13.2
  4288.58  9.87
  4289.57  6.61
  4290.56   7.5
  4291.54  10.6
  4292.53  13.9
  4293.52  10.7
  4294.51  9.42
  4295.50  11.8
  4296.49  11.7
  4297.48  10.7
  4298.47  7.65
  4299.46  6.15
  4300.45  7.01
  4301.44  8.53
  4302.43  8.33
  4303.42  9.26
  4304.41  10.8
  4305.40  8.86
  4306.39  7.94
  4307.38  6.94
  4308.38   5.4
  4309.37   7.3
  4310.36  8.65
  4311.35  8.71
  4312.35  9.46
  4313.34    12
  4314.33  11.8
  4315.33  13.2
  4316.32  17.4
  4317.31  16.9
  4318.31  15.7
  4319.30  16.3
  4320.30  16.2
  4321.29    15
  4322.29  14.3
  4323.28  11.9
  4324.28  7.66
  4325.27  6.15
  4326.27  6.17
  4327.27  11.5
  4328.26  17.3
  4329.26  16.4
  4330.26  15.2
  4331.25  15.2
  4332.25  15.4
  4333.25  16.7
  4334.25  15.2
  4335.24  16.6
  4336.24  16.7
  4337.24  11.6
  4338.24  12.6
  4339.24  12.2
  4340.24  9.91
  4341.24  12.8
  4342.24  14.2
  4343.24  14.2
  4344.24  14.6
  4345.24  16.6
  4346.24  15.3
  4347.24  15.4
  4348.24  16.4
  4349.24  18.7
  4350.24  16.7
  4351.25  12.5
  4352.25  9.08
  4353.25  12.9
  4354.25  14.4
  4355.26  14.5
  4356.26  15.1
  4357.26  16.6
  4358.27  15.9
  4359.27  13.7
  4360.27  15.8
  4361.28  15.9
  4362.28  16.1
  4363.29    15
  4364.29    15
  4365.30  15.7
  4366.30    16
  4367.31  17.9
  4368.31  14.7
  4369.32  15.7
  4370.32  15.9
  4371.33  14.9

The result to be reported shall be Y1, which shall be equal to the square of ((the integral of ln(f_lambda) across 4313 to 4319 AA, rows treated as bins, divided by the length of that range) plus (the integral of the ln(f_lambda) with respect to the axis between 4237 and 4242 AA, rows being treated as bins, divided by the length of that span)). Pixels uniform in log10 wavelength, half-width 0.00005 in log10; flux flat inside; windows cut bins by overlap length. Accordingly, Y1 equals 26.2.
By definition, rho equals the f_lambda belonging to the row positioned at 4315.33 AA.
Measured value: 13.2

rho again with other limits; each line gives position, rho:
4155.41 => 9.08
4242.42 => 12.1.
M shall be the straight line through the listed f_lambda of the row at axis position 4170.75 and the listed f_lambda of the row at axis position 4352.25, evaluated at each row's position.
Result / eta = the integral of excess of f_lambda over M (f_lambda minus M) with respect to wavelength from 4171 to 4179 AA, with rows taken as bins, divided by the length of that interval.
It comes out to -2.5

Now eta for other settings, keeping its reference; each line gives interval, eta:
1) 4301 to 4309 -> -1.8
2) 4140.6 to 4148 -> -4.5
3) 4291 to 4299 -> 0.5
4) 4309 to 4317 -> 1.4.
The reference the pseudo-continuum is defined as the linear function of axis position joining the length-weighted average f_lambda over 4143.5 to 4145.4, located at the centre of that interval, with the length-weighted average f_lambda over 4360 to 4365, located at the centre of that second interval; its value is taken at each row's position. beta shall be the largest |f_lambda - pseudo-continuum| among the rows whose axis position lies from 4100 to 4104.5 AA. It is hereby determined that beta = 5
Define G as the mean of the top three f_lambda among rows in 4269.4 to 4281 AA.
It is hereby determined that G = 13.8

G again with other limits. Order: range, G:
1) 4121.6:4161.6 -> 13.5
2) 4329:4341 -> 16.7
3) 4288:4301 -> 12.5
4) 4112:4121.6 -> 13.1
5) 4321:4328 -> 13.7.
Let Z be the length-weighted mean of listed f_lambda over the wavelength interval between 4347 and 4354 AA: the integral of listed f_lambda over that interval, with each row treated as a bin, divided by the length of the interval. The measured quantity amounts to 14.5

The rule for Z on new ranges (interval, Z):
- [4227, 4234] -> 9.0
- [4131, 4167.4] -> 10.6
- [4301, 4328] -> 10.9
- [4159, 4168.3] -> 11.6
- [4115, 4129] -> 11.8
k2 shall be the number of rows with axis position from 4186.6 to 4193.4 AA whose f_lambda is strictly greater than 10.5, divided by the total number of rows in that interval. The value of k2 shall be 0.7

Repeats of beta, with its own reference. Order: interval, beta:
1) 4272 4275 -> 7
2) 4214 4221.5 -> 3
